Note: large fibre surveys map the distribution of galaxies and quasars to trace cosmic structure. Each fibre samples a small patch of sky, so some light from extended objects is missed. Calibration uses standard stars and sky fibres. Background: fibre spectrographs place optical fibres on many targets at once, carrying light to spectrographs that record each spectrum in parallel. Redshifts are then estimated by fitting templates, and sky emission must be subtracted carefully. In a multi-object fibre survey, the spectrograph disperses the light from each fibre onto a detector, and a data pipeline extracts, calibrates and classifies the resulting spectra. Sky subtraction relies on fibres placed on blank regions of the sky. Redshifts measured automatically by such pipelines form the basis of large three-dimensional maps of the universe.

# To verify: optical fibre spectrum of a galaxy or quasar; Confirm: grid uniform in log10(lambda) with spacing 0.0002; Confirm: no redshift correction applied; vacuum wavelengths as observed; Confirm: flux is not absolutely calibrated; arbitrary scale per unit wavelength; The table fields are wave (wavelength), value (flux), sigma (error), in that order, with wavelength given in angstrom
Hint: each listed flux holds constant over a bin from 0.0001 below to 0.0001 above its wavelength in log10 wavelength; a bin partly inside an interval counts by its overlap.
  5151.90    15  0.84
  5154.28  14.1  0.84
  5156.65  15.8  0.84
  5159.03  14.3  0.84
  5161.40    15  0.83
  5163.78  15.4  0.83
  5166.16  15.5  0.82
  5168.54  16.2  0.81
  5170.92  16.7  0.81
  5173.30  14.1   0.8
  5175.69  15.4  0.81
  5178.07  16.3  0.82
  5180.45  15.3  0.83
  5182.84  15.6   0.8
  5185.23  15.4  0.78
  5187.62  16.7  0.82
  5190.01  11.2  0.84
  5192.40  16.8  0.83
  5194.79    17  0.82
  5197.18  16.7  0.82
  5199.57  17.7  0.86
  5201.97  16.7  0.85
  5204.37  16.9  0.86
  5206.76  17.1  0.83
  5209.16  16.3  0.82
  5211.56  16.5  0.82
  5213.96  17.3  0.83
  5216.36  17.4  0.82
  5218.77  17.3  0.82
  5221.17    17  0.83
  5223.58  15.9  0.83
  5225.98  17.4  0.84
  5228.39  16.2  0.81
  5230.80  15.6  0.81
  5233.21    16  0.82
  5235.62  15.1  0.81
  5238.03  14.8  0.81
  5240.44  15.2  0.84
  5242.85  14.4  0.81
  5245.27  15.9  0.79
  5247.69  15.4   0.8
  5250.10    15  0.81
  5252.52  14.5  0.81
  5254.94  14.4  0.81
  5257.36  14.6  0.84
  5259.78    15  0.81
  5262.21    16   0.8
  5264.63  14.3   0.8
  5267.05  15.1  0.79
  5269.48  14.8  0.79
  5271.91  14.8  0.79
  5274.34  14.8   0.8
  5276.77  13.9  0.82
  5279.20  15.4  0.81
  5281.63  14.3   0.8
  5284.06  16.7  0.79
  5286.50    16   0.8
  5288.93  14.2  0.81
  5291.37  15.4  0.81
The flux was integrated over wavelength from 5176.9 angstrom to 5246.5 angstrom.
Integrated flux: 1122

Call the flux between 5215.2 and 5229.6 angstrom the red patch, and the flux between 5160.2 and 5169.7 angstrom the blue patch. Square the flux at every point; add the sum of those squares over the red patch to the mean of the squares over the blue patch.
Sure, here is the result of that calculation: 1950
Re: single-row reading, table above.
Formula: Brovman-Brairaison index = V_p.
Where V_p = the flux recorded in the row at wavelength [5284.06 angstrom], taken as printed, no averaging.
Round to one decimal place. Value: 16.7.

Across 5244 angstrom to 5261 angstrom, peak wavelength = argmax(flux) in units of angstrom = 5245.27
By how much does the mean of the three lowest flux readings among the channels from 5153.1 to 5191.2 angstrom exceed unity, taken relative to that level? 12.1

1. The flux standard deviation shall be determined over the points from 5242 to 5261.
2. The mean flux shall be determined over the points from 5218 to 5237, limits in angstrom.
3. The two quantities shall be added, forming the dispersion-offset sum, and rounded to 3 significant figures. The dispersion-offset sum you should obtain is 16.8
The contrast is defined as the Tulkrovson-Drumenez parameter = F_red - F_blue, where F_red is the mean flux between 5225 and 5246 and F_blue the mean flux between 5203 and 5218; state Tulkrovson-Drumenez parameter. -1.3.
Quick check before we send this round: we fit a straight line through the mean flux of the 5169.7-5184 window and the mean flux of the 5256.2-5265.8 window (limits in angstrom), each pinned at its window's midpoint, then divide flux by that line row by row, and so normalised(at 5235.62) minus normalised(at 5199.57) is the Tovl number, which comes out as -0.15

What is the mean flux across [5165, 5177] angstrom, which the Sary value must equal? 15.6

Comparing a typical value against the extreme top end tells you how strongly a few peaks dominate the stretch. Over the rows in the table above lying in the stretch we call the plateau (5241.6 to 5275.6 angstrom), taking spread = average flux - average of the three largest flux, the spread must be -0.84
